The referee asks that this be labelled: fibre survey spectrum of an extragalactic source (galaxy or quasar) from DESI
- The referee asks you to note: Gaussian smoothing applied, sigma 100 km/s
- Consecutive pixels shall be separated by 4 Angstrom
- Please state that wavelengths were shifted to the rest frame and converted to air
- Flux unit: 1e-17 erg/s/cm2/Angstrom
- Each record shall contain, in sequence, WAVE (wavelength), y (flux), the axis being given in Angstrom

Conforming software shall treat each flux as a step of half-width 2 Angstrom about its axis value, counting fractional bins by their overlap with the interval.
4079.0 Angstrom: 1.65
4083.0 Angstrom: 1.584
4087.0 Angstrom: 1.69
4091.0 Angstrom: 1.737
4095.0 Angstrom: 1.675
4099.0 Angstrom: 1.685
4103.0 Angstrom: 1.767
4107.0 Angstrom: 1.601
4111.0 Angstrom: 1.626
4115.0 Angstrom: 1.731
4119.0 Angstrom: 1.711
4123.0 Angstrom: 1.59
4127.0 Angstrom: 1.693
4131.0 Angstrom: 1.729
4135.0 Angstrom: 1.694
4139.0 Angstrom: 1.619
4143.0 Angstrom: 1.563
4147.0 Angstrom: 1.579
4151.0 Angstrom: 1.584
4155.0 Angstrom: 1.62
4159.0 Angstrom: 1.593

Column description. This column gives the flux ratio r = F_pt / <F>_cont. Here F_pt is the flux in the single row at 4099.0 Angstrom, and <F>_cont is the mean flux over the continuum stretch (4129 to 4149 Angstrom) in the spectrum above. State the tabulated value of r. 1.03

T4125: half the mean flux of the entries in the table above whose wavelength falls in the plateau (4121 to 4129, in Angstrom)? 0.821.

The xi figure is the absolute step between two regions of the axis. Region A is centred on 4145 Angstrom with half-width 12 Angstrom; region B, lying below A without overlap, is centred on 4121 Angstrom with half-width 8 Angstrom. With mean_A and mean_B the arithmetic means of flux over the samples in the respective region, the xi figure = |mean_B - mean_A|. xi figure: 0.071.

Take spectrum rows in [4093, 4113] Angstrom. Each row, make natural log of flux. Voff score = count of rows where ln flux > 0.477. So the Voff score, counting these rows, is 4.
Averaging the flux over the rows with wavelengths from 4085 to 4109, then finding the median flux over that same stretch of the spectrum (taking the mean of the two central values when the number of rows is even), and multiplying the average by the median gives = 2.86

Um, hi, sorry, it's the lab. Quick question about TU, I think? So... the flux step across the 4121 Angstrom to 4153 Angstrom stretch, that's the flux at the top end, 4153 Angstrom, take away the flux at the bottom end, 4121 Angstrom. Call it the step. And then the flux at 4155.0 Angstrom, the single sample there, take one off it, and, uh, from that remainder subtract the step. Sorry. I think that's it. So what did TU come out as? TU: 0.63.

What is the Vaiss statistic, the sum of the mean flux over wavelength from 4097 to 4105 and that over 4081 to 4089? 3.36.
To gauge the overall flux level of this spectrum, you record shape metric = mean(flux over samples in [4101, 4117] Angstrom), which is 1.68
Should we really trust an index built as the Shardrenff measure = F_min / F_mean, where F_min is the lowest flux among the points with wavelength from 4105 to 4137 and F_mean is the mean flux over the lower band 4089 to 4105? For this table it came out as 0.927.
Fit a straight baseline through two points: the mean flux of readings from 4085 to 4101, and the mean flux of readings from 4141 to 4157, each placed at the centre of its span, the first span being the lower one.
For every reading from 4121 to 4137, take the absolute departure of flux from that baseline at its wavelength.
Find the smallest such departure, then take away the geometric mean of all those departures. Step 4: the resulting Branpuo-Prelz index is -0.024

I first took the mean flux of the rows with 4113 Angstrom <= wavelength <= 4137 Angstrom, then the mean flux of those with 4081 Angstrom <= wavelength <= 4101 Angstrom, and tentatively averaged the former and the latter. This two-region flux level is 1.68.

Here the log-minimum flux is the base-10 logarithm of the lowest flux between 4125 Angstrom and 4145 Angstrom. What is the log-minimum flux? 0.194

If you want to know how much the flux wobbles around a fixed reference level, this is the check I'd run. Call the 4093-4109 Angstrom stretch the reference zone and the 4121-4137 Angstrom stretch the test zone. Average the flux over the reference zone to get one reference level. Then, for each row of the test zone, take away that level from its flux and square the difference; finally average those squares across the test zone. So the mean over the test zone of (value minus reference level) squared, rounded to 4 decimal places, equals 0.0027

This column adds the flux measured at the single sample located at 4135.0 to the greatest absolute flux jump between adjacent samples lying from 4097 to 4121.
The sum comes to 1.86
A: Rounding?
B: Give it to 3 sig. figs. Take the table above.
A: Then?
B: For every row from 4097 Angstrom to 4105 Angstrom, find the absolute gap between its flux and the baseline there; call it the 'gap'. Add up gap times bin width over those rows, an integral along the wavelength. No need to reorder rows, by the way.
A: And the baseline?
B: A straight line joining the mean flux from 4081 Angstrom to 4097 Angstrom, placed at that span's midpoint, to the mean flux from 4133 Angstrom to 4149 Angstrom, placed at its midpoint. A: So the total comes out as 0.543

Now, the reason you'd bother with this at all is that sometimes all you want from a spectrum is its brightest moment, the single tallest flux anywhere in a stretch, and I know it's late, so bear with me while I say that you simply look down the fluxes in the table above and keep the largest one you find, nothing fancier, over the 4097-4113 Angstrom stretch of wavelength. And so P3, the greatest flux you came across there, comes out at 1.767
